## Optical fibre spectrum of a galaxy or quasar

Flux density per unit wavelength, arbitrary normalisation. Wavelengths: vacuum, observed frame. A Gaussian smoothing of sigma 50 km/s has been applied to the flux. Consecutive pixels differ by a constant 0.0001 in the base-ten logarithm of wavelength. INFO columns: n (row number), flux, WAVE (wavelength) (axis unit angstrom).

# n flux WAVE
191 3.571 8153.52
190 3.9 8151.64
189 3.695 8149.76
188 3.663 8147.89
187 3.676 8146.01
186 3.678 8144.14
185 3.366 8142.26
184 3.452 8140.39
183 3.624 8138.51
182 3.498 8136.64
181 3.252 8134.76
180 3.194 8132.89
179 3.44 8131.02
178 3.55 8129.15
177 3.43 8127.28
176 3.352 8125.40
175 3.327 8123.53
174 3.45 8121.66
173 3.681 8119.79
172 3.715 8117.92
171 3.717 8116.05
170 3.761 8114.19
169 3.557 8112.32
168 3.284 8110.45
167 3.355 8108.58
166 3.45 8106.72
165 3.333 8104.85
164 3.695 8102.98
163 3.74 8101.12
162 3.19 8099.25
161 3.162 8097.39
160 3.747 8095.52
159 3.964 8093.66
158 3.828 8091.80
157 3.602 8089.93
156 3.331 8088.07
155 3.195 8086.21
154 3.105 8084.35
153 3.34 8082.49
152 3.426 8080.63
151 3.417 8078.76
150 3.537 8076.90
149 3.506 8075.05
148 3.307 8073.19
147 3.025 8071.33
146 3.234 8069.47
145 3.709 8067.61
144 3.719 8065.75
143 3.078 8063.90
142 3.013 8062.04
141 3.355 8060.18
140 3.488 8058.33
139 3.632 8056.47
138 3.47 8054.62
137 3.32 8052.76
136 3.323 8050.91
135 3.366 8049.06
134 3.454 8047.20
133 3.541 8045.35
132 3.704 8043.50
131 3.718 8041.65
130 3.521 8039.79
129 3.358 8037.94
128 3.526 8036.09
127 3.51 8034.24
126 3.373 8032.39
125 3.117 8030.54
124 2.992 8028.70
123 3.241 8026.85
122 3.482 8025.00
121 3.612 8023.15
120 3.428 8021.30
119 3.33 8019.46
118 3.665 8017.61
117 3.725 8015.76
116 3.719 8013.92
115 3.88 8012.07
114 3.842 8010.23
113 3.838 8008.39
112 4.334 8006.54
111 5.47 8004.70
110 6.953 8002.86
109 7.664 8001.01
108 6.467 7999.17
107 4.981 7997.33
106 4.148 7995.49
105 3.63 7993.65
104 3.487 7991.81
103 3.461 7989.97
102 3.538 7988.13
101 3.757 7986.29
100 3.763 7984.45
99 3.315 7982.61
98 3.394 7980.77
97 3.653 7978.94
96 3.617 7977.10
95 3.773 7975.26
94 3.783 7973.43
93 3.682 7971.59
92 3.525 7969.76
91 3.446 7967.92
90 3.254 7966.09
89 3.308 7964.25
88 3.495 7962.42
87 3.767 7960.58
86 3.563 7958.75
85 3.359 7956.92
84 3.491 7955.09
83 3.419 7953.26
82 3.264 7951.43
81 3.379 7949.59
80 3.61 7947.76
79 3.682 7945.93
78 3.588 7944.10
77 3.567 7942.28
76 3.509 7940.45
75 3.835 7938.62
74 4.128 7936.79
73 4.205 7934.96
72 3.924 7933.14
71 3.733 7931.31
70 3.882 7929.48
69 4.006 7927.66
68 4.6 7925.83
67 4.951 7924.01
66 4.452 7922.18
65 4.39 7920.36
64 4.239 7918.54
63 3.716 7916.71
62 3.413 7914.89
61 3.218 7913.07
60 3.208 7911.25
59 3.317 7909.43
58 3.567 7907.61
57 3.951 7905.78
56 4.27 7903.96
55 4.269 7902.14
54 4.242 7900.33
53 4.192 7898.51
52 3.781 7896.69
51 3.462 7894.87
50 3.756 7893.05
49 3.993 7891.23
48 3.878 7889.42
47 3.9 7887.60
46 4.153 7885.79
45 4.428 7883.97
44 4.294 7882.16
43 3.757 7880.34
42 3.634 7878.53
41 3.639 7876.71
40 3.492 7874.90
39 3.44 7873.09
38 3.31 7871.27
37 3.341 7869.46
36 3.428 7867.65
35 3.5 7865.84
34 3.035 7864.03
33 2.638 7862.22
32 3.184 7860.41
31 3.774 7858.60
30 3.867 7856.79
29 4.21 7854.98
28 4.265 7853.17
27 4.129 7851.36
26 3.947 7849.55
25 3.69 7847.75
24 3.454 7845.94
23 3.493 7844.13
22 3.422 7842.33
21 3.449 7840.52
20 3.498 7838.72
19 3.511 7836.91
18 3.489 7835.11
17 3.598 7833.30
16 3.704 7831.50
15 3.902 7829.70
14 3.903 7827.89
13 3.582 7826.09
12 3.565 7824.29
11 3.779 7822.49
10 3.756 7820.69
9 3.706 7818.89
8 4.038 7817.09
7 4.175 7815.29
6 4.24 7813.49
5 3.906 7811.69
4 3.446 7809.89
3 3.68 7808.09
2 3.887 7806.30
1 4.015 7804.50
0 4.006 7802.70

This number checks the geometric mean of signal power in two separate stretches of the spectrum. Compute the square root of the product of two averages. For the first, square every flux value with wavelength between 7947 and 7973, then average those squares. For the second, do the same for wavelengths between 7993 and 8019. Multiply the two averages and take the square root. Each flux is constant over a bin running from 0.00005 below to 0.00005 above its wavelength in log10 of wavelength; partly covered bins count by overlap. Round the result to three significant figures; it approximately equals 17.1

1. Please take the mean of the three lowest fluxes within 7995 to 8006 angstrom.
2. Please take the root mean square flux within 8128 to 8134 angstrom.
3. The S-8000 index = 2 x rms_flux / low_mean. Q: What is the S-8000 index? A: 1.40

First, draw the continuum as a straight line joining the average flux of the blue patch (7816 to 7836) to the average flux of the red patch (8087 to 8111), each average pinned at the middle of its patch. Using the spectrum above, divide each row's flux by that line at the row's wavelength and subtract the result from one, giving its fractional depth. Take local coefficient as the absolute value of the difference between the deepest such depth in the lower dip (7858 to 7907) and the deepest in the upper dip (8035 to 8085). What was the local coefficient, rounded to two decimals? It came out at 0.14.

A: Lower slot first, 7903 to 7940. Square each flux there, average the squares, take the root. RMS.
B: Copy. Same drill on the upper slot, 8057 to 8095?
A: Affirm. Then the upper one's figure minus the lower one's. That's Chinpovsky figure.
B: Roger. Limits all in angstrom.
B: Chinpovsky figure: -0.56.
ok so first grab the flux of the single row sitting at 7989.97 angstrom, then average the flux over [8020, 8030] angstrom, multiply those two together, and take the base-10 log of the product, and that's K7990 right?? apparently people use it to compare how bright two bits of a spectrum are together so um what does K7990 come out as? 1.06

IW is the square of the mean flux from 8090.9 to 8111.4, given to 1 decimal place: 12.4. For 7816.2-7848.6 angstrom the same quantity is 13.3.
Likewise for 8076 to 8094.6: 12.1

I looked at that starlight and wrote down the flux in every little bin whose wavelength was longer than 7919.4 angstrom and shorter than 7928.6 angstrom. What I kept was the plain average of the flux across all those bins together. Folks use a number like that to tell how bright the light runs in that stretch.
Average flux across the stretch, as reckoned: 4.5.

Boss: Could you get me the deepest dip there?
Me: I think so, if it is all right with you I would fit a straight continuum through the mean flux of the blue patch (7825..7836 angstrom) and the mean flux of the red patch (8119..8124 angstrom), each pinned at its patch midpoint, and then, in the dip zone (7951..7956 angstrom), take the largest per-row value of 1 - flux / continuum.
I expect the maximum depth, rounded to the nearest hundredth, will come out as 0.10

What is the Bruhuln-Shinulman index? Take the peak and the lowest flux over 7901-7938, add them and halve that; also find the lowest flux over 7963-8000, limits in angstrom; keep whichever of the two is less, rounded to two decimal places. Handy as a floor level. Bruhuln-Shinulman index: 3.25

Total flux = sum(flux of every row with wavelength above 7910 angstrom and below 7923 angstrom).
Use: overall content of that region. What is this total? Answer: 26.6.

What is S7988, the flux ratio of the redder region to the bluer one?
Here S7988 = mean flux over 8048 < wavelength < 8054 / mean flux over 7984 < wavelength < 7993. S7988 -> 0.93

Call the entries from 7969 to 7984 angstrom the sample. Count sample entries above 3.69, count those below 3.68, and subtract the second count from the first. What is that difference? -3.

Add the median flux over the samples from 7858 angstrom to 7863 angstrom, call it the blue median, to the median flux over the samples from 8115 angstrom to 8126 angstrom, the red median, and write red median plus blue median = 6.75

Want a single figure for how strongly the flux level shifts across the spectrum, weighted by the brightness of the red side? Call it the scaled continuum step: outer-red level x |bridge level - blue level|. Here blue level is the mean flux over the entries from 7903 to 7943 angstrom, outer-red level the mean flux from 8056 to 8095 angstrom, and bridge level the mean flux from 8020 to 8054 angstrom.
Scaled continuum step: 1.7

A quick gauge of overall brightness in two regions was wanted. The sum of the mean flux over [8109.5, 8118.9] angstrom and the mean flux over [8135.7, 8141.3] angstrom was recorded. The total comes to 7.13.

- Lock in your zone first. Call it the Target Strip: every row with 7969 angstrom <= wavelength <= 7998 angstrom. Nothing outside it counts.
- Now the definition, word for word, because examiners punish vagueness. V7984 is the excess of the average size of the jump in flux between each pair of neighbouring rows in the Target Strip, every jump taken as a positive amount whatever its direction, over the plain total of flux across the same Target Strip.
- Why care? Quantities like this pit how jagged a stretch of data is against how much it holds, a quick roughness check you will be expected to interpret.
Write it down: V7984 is -59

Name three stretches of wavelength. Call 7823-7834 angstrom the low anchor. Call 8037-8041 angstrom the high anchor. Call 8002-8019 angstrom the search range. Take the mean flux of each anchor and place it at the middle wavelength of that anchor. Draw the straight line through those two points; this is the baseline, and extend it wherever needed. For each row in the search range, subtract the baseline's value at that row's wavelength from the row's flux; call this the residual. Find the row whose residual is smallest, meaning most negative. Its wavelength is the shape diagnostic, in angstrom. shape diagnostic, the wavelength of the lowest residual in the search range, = 8017.61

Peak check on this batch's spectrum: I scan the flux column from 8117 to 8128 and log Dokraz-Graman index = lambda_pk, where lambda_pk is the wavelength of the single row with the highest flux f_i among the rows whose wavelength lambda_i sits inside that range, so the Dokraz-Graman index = 8117.92 angstrom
